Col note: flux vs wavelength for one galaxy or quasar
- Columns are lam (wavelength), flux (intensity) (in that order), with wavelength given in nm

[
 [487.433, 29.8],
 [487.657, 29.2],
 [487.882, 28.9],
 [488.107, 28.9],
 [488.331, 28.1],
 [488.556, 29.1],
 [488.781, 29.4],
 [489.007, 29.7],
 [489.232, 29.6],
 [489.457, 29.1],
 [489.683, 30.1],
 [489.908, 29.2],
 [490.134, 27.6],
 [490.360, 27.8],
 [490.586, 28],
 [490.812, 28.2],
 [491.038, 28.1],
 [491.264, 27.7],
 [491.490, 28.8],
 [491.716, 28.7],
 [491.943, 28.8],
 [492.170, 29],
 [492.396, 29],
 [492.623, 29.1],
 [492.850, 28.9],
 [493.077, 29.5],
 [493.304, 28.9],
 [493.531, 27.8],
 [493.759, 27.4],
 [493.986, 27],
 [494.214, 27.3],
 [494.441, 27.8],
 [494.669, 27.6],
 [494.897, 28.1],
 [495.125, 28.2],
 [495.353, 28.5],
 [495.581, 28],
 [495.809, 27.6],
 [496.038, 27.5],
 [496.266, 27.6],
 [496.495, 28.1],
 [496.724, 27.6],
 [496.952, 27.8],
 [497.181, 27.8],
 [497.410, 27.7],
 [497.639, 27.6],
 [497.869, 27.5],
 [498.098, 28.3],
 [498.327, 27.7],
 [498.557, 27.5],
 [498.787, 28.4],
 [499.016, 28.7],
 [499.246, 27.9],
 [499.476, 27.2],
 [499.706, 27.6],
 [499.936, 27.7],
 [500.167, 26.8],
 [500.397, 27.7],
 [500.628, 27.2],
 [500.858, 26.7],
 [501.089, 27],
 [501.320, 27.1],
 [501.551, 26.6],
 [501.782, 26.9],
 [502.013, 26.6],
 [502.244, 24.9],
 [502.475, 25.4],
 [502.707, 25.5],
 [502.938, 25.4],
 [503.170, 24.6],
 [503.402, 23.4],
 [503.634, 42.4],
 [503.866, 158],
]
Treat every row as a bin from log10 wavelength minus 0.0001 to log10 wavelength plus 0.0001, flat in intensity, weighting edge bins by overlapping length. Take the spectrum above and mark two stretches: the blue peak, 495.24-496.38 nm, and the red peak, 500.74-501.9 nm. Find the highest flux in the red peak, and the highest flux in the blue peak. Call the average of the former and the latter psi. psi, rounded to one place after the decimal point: 27.8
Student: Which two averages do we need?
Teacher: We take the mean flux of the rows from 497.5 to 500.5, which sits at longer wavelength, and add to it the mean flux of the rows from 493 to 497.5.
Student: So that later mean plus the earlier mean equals 55.6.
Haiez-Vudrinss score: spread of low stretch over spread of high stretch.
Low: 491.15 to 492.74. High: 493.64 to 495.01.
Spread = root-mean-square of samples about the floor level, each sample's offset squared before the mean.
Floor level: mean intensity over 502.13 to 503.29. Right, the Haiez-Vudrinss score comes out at 1.50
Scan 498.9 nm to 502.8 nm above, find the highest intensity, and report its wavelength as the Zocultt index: 499.016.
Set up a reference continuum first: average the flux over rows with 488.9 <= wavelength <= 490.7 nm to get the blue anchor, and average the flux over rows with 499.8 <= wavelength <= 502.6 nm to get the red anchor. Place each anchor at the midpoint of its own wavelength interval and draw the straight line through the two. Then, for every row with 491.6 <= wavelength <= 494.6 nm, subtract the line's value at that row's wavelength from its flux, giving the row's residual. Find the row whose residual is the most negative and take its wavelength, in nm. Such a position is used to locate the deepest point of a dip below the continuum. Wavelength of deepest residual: 493.986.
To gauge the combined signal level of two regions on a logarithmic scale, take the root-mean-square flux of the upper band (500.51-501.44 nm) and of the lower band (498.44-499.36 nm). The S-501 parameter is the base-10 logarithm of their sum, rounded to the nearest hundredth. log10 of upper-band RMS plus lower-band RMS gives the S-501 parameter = 1.74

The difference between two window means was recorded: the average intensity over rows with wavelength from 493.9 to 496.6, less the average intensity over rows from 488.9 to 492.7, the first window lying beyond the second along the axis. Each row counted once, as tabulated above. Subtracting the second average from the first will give -1.0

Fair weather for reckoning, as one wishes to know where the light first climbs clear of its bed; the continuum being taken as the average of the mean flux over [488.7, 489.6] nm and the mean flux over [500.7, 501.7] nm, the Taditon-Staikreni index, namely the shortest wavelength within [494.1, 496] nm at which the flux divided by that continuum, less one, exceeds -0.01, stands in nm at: 494.897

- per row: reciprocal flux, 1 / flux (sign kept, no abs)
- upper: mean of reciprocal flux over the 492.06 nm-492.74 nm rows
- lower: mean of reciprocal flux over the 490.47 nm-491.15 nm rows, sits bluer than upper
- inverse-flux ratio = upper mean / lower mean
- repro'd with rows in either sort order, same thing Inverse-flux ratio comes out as 0.97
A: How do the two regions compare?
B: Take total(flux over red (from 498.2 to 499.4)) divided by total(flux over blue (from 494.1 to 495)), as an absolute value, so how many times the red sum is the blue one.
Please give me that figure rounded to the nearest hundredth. 1.27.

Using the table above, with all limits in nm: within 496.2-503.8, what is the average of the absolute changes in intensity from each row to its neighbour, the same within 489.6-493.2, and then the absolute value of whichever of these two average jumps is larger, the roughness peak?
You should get 1.1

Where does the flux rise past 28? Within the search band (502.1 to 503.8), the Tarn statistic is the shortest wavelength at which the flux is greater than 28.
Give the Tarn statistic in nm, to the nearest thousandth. 503.634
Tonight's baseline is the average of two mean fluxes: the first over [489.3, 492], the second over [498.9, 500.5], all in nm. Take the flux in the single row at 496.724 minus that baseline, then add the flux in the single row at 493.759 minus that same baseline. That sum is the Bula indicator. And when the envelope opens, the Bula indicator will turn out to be -1.2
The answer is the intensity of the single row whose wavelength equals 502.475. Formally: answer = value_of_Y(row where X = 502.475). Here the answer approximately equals 25.4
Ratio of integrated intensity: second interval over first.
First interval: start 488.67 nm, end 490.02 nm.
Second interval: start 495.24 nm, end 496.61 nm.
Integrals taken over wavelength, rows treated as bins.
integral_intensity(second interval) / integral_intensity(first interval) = 0.96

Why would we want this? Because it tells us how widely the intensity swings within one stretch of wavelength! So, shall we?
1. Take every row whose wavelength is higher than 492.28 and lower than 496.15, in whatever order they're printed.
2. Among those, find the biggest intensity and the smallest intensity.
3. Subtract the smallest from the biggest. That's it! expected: 2.5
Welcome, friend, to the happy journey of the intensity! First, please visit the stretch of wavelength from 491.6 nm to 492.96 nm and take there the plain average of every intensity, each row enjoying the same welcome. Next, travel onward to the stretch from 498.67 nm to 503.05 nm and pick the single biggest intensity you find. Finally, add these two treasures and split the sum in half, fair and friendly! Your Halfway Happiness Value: 28.8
